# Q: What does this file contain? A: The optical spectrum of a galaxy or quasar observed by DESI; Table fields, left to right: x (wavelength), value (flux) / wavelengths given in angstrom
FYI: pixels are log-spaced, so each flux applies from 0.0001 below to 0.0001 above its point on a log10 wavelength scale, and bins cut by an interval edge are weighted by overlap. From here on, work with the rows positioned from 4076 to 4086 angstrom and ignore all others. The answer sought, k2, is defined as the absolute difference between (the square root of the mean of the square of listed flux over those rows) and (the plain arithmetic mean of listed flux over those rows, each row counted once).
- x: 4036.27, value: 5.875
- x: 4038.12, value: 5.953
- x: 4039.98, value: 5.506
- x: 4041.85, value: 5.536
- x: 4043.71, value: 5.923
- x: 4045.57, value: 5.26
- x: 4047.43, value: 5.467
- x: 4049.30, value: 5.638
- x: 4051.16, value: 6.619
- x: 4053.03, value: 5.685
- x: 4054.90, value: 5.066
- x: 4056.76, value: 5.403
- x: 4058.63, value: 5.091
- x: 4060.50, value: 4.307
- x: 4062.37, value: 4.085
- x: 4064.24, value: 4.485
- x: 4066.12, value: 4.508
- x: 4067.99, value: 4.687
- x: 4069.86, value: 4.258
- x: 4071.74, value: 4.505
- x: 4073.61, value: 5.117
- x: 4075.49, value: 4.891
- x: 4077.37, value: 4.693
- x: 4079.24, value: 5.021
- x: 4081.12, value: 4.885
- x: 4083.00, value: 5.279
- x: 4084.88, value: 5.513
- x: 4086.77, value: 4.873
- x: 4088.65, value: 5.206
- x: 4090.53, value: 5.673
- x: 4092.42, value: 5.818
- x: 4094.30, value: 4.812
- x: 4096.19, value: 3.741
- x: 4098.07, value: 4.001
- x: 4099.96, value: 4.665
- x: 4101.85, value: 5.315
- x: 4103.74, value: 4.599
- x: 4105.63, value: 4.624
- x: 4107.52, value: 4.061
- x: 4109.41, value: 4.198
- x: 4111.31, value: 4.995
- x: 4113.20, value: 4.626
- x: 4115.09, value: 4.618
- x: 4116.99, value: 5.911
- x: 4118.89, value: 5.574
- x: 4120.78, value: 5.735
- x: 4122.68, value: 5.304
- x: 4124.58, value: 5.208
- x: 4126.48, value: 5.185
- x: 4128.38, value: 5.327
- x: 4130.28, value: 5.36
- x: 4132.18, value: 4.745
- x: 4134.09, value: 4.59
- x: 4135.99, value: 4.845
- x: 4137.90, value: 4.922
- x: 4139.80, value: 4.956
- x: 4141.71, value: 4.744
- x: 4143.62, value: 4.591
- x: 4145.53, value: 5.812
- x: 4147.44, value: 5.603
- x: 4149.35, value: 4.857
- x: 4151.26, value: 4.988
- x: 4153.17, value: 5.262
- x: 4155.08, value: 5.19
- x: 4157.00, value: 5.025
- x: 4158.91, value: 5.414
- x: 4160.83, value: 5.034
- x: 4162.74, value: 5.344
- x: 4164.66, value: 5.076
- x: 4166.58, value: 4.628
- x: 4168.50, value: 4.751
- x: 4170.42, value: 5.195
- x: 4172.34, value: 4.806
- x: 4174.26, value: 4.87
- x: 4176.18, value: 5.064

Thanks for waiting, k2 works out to 0.0082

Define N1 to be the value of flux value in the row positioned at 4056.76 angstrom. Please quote 5.403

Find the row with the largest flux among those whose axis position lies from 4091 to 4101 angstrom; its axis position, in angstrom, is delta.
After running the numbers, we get 4092.42 angstrom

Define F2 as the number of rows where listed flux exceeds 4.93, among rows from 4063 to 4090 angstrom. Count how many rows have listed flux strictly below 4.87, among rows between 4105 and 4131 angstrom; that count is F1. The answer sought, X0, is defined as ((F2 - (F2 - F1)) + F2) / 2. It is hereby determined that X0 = 5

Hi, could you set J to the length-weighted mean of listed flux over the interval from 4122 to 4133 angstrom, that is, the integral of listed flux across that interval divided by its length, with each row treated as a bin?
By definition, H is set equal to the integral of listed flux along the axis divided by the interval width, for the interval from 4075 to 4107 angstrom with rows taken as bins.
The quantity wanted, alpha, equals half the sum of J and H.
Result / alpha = 5.05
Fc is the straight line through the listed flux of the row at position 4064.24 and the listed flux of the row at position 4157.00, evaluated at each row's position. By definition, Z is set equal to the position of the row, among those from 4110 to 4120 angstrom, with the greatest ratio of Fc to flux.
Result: 4115.09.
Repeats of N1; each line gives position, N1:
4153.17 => 5.262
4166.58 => 4.628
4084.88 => 5.513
